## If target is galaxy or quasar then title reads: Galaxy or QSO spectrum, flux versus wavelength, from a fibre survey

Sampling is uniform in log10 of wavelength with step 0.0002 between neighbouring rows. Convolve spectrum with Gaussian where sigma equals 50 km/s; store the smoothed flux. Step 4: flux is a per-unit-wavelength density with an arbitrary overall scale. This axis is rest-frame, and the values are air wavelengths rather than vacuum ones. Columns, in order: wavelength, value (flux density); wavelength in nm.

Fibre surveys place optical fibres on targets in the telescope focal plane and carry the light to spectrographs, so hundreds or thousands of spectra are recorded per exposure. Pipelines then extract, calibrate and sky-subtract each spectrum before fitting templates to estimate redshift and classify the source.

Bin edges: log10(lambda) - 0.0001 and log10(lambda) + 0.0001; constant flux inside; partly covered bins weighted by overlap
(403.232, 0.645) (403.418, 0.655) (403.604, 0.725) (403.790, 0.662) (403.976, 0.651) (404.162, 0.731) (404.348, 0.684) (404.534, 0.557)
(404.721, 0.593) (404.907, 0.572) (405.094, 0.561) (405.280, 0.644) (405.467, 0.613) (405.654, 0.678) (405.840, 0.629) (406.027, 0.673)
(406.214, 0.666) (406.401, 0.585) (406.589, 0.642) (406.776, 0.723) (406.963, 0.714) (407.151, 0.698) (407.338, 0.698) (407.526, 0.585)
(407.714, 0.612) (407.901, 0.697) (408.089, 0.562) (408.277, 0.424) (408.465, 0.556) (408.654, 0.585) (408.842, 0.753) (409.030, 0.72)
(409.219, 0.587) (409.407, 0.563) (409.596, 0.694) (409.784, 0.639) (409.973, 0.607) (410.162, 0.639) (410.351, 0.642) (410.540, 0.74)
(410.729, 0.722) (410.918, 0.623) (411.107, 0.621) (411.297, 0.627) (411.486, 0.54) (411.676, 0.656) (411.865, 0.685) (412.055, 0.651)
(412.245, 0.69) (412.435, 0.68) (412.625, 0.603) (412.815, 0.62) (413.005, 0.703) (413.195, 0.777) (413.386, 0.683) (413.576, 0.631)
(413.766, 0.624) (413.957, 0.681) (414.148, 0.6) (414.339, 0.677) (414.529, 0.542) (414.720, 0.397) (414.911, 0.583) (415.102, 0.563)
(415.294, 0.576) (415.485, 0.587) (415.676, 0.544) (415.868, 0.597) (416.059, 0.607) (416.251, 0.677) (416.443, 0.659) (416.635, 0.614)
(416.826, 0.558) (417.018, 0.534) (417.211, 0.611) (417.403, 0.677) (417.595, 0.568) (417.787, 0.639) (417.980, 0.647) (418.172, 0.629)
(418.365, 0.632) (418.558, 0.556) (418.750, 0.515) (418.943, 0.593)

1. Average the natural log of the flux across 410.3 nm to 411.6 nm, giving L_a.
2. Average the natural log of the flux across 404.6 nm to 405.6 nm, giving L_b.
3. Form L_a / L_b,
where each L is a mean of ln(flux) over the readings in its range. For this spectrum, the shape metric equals 0.86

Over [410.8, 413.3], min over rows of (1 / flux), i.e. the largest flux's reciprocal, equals 1.29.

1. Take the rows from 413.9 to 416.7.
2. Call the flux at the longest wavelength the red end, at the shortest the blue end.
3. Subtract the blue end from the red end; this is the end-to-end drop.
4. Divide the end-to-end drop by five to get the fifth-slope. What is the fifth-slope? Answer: -0.013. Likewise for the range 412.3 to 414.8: -0.057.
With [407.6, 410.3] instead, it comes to 0.005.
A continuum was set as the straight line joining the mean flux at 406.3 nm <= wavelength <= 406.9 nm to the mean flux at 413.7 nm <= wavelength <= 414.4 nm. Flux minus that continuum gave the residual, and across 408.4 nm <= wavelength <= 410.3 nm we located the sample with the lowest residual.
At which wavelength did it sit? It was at 408.465 nm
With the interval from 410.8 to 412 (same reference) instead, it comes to 411.486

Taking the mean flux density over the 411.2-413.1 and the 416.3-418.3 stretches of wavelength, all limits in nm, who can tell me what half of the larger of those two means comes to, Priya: 0.323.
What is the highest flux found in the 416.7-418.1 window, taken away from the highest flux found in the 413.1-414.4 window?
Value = 0.100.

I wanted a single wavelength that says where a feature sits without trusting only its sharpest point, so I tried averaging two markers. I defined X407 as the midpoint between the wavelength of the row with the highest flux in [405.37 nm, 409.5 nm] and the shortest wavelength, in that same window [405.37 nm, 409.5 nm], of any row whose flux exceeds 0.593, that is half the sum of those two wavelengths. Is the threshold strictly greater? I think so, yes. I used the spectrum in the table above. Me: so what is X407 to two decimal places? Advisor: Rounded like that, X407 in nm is 407.15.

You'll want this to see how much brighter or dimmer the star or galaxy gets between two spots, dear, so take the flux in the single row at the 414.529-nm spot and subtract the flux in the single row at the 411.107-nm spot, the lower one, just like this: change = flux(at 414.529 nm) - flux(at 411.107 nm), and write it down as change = -0.079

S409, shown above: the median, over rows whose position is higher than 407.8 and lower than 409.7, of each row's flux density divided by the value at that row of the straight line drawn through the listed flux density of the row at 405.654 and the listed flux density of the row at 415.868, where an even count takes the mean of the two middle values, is 0.90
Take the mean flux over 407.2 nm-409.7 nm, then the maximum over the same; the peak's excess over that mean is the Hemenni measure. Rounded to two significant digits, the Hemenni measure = 0.13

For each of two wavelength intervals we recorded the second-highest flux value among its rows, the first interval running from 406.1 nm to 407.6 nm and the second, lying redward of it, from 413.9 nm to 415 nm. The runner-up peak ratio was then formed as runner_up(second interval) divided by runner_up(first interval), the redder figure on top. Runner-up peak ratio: 0.95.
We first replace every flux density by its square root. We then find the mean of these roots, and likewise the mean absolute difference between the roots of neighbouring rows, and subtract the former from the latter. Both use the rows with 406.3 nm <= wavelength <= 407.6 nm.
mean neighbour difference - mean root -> -0.79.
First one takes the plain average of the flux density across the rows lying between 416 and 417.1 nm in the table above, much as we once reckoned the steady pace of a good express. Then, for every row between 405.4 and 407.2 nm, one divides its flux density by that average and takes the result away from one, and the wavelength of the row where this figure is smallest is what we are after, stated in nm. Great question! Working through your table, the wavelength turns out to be 406.776 nm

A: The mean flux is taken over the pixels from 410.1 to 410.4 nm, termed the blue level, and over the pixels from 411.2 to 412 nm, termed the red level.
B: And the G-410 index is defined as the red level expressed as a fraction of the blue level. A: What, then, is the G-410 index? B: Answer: 0.98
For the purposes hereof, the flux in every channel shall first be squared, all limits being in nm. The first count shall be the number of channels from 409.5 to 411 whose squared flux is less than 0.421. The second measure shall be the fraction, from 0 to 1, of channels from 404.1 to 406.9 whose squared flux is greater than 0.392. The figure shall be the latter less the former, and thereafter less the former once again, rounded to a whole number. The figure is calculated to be -9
